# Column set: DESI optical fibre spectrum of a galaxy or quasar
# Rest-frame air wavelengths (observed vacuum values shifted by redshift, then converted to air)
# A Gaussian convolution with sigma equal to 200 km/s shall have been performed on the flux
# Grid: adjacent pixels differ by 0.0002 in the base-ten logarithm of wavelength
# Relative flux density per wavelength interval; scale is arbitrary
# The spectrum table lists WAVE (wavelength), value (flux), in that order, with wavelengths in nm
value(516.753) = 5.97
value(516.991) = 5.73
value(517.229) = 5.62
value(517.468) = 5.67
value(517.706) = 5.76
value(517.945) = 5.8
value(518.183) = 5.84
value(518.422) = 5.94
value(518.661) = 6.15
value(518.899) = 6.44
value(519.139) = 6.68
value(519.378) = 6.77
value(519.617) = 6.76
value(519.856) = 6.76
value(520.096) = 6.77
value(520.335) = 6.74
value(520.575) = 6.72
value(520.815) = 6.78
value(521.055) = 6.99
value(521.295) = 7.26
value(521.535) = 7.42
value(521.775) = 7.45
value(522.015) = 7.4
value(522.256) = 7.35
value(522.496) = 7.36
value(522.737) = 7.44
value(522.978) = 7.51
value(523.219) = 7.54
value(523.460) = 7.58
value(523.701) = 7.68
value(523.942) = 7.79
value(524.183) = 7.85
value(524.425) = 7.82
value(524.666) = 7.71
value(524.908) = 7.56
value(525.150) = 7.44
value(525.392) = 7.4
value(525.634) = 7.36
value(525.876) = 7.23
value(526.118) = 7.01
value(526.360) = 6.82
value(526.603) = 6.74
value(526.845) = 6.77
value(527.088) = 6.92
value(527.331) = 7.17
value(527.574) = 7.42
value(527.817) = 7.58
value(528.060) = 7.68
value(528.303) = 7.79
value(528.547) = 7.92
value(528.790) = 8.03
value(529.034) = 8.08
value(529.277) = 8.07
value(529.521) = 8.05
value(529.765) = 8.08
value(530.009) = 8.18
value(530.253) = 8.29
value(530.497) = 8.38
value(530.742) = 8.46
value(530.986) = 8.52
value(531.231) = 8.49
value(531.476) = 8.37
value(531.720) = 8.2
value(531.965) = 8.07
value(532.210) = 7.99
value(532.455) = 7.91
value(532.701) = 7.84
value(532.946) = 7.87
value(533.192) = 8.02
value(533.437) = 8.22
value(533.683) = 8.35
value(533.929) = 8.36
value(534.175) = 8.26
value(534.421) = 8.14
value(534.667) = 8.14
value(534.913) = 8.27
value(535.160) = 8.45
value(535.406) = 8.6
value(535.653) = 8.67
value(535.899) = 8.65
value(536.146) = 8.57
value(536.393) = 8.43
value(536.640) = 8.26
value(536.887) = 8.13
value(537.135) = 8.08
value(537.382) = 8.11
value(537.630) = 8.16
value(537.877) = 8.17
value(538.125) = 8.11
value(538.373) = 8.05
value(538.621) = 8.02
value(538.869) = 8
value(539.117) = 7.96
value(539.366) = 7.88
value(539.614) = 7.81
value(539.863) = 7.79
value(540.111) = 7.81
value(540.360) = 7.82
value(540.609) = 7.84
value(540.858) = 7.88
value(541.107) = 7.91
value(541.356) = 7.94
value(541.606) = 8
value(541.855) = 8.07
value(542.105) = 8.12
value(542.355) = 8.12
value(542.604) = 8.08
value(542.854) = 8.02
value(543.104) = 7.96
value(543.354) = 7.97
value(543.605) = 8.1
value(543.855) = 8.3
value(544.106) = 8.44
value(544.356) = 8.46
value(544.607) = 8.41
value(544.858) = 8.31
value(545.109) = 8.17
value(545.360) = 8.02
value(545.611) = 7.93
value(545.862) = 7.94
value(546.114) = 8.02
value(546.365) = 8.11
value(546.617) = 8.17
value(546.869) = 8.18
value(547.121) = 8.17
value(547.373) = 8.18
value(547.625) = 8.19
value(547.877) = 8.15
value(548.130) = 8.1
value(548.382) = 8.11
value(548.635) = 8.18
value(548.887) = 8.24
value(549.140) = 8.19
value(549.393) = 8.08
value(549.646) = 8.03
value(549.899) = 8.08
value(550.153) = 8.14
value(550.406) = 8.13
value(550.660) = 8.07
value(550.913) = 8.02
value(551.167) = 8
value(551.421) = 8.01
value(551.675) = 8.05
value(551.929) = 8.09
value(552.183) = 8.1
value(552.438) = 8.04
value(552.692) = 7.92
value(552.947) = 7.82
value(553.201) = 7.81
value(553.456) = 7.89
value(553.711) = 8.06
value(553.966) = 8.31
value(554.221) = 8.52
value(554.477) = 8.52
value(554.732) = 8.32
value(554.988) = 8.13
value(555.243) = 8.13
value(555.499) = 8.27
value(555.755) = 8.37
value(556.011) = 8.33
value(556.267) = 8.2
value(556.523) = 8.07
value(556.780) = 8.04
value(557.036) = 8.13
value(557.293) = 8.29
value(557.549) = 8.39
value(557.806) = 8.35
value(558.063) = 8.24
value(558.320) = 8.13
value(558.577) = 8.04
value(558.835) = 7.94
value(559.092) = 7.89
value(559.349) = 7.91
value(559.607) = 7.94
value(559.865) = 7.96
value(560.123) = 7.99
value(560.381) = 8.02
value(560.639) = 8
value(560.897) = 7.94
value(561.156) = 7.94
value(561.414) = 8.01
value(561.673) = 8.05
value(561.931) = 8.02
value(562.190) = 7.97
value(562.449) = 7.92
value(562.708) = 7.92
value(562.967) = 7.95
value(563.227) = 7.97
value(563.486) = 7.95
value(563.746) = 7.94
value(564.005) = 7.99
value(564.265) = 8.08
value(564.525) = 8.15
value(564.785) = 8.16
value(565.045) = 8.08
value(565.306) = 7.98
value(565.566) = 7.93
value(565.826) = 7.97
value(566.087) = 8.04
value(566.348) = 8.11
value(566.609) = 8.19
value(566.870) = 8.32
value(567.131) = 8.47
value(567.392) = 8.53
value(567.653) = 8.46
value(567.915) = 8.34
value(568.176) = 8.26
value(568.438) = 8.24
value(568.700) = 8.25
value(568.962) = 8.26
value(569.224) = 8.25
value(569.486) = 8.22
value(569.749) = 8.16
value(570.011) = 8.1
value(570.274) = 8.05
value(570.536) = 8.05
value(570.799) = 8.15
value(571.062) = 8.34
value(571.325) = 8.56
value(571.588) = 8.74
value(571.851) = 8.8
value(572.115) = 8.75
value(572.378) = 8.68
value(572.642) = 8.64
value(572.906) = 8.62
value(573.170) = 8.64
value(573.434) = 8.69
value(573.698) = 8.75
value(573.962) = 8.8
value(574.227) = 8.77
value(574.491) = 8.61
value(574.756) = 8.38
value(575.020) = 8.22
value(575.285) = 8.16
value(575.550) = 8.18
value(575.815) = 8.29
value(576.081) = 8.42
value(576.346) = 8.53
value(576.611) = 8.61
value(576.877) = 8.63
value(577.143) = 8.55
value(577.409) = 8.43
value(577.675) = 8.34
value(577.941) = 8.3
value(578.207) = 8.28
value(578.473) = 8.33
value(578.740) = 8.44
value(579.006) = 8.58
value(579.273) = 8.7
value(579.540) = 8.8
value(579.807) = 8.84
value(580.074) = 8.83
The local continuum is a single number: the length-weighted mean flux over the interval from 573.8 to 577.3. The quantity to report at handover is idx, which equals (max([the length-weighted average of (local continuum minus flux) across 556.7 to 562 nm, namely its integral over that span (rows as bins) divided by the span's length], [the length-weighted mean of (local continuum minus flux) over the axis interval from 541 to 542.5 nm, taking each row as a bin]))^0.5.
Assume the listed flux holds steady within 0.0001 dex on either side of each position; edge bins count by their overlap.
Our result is 0.67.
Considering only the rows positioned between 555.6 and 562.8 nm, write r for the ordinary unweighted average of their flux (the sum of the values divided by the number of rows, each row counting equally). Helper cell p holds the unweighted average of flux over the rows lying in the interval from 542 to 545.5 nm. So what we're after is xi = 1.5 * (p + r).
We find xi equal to 24.4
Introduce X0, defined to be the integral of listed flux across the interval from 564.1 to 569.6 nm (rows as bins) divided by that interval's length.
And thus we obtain 8.20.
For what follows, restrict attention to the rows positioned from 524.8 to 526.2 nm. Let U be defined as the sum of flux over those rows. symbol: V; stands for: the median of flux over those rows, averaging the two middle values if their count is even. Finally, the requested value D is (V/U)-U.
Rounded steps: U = 44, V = 7.4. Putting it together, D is -44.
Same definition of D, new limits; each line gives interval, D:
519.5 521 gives -40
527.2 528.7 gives -45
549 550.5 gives -48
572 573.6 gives -52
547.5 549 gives -49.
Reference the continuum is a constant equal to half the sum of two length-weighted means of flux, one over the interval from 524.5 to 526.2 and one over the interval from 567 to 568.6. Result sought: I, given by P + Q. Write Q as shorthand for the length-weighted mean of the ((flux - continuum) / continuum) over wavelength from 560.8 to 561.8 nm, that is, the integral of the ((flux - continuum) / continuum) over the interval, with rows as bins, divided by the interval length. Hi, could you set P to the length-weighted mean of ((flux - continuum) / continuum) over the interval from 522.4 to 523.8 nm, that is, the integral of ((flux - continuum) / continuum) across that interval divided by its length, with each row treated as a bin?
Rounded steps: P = -0.05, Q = 0.01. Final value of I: -0.036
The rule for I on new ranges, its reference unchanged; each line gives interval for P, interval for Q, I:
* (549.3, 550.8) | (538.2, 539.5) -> 0.036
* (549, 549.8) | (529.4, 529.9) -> 0.048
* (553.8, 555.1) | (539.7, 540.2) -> 0.046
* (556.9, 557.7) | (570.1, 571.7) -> 0.099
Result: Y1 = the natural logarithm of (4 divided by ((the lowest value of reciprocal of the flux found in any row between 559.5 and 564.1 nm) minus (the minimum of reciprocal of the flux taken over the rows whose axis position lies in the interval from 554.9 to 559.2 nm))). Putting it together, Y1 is 6.7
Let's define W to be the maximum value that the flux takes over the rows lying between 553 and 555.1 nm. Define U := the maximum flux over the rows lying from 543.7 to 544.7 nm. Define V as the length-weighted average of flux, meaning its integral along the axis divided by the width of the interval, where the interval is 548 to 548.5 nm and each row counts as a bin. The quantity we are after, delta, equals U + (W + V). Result 25.1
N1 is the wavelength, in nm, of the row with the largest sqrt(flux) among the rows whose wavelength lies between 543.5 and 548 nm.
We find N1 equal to 544.356 nm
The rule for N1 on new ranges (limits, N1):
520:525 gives 524.183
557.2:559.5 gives 557.549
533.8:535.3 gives 535.160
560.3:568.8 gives 567.392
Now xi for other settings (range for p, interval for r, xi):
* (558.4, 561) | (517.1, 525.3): 22.4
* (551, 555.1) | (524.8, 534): 23.9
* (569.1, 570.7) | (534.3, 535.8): 24.8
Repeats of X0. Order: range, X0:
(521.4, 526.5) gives 7.46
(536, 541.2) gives 8.04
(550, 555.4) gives 8.10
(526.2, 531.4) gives 7.78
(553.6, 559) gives 8.23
